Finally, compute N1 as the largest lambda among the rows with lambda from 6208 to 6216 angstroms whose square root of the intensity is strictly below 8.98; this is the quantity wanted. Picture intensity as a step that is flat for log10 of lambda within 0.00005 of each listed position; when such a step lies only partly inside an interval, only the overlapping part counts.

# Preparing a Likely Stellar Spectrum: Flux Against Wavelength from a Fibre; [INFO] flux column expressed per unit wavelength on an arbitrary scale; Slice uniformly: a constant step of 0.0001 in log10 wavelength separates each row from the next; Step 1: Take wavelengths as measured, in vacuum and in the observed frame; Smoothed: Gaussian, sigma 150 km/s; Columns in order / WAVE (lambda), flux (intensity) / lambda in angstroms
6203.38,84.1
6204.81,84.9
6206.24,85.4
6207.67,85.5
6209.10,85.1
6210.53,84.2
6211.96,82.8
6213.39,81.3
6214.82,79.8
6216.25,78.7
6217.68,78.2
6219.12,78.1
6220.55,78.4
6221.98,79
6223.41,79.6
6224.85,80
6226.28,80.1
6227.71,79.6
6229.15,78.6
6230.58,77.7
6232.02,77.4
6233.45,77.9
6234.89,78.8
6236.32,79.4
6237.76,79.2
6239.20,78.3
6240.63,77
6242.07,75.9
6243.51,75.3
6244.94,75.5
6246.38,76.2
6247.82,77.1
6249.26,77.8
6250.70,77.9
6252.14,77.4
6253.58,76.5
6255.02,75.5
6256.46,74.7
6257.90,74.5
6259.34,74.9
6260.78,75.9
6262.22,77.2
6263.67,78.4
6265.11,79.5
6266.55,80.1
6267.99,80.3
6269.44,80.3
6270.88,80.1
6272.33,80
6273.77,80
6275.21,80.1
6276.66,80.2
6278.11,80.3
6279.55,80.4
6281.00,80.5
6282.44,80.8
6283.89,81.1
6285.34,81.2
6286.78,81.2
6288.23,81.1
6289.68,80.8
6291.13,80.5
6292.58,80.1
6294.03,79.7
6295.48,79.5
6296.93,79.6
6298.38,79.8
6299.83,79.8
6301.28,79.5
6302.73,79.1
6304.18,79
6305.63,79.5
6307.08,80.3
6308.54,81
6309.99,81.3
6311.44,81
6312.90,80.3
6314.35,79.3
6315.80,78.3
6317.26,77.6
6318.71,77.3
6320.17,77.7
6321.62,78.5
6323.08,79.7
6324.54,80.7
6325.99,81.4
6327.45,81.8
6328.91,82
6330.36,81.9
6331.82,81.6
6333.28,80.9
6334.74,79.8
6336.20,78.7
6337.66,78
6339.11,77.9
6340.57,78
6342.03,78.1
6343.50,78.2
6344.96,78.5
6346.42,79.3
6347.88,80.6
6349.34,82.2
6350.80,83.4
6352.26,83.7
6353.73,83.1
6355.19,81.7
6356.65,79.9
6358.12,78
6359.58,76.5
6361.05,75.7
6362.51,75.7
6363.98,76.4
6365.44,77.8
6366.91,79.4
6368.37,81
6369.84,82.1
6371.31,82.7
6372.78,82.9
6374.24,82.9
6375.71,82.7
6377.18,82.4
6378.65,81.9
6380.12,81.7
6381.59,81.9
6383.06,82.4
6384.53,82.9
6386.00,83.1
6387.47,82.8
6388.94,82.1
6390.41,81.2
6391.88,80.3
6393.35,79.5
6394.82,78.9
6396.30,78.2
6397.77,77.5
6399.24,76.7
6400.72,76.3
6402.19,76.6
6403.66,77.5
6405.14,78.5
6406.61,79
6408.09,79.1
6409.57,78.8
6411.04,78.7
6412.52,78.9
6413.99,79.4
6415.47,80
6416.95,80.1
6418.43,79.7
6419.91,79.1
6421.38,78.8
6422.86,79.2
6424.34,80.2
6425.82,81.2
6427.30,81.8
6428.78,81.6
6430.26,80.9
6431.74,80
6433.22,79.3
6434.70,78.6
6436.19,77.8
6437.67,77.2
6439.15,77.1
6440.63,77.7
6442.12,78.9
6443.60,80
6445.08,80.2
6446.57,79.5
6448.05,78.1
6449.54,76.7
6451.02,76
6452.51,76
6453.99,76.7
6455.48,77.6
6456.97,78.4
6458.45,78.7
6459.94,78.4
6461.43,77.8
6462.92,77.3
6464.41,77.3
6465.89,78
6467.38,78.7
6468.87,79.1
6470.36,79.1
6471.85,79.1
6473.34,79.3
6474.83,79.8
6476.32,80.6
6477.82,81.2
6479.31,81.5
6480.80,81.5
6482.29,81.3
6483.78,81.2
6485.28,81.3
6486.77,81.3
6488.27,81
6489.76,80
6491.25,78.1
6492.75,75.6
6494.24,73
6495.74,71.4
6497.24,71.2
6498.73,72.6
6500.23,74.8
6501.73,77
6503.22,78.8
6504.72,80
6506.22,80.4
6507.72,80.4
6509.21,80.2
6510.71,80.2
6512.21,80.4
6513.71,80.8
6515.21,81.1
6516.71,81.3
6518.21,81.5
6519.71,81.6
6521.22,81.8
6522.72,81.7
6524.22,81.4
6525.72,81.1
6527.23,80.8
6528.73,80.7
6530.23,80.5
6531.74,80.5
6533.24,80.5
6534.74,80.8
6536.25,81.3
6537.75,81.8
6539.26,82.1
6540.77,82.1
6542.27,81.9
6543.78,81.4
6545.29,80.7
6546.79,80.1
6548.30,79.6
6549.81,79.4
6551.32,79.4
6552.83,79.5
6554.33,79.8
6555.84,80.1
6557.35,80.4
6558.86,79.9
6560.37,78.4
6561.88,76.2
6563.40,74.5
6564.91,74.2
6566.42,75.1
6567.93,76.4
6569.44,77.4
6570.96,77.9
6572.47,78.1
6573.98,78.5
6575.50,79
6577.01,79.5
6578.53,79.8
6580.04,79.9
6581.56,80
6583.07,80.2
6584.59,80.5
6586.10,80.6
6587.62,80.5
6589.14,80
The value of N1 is 6214.82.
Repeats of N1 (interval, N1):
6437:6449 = 6448.05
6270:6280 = 6279.55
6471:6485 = 6476.32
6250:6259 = 6257.90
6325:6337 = 6336.20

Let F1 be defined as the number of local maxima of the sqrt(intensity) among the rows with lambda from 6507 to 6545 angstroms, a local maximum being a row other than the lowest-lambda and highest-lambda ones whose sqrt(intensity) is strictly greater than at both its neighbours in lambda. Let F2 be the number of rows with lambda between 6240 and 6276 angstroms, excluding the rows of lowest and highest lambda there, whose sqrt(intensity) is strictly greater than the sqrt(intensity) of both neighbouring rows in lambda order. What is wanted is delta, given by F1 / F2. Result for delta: 1.0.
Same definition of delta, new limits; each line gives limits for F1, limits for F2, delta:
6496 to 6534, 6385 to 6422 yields 0.5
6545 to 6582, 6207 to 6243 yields 0.5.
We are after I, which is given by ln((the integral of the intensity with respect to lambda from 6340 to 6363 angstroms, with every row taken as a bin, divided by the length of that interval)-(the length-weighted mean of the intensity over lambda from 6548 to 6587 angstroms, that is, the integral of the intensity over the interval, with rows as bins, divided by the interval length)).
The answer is 0.0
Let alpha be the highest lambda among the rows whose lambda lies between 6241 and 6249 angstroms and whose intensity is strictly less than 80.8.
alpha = 6247.82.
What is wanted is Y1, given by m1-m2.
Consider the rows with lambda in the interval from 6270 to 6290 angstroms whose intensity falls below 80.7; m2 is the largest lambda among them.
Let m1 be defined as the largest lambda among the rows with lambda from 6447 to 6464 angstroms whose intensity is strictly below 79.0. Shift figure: 181.9 angstroms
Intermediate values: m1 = 6462.92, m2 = 6281.00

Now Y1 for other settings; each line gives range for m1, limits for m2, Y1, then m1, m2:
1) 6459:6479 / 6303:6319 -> 148.7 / 6467.38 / 6318.71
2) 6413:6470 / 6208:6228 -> 239.7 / 6467.38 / 6227.71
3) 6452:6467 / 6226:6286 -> 184.9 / 6465.89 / 6281.00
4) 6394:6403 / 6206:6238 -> 164.4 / 6402.19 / 6237.76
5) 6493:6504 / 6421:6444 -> 59.6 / 6503.22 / 6443.60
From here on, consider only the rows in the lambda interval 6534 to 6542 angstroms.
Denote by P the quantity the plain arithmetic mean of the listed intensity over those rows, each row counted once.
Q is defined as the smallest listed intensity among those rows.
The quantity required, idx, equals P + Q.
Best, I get 162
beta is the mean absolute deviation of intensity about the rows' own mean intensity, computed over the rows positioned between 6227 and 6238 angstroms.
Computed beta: 0.68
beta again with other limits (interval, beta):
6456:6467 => 0.44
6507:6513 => 0.10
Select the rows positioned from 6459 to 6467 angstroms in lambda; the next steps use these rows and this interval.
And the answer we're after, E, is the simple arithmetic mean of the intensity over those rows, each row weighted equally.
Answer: 77.8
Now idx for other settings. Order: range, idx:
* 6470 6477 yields 159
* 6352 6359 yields 159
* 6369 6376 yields 165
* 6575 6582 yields 159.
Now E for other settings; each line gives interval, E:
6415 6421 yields 79.7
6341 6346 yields 78.3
